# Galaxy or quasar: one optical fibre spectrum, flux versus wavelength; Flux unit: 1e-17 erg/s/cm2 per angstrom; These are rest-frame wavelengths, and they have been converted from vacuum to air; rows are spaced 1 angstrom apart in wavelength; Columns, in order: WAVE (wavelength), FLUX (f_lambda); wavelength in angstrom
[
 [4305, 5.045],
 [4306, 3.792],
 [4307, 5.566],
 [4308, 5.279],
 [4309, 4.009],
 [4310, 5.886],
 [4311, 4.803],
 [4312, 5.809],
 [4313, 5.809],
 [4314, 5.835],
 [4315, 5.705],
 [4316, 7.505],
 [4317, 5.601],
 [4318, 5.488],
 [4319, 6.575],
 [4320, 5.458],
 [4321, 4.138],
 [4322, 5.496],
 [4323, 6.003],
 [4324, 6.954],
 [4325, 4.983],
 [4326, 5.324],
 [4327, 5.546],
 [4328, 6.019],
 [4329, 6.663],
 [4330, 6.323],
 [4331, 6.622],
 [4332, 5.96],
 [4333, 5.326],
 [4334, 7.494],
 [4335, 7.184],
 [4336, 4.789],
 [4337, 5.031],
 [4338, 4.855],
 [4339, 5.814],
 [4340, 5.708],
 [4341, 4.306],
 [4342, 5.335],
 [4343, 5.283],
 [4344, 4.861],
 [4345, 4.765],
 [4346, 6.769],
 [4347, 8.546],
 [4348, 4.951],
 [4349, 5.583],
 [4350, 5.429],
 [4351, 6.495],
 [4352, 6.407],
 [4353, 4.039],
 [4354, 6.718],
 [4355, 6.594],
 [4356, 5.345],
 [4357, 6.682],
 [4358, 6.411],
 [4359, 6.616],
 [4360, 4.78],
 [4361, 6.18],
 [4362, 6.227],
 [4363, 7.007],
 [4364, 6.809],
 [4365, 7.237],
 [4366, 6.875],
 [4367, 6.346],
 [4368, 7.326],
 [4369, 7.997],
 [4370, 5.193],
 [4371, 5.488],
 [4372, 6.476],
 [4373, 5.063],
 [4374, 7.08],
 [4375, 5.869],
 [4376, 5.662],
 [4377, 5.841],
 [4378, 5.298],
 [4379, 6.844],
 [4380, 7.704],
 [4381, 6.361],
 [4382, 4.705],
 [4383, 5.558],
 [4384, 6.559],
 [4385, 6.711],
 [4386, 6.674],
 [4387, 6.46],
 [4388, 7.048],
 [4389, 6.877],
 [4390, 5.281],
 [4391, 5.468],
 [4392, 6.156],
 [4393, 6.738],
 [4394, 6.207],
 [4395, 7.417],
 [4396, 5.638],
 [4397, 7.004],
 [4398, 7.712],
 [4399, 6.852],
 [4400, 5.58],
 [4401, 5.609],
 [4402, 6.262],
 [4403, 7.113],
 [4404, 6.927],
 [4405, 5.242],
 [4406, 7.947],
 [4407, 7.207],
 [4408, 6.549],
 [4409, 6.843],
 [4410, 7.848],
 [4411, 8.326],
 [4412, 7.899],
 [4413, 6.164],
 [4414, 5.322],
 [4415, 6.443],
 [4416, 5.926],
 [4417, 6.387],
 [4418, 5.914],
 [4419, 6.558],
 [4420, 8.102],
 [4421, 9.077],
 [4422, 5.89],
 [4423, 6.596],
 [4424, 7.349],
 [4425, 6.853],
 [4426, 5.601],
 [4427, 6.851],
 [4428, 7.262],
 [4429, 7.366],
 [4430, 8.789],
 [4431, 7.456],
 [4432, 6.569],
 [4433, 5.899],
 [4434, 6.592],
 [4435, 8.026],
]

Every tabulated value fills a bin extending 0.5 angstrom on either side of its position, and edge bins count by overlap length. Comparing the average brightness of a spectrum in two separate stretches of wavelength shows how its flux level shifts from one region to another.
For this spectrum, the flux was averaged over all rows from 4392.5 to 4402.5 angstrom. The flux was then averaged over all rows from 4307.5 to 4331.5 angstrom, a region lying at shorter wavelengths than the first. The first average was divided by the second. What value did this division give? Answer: 1.13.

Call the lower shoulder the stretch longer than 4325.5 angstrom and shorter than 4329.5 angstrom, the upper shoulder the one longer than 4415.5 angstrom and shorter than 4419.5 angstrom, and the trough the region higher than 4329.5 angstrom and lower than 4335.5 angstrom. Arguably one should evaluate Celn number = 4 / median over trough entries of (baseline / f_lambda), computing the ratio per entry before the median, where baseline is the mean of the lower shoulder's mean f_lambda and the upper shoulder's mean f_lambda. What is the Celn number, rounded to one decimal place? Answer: 4.3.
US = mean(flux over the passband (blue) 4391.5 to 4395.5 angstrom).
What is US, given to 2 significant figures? 6.6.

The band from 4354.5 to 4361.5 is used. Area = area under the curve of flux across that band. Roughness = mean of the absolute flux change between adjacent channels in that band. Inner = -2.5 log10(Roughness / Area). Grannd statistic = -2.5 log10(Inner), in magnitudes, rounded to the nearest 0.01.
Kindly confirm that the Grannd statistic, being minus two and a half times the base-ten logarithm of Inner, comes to -1.51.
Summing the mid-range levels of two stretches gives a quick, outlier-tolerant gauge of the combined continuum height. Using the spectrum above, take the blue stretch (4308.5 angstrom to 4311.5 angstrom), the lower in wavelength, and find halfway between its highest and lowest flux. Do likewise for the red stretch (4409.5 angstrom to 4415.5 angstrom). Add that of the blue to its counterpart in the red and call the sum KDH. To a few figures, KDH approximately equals 11.8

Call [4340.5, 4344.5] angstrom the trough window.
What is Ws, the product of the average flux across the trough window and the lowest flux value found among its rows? 21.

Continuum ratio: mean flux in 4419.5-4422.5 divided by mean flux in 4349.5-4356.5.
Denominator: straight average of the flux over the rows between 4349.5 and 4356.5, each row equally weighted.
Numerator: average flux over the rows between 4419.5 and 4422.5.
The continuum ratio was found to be 1.31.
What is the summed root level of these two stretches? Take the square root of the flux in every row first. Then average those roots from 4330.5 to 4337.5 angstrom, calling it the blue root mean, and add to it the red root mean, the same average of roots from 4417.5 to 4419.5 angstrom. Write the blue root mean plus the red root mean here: 4.95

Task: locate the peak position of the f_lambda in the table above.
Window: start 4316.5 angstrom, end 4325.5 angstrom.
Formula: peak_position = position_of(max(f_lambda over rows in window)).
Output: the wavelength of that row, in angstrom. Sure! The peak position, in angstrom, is 4324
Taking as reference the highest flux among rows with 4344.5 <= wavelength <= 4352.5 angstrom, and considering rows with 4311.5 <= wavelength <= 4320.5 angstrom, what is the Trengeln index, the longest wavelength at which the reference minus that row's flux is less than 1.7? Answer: 4316 angstrom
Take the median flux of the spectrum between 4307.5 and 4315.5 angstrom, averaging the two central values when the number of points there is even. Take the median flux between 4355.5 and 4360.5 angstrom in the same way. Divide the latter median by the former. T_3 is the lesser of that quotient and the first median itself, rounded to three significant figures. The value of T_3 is 1.11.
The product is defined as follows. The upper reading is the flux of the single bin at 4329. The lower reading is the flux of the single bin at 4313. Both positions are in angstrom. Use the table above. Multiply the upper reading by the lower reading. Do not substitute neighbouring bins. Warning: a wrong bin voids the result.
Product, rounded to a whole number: 39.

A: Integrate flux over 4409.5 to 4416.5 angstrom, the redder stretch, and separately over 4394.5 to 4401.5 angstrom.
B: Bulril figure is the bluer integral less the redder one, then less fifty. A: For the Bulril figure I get -52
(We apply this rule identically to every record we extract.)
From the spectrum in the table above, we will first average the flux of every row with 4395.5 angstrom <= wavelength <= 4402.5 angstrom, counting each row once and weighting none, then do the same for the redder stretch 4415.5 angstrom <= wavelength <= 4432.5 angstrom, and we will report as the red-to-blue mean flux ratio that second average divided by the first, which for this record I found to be 1.09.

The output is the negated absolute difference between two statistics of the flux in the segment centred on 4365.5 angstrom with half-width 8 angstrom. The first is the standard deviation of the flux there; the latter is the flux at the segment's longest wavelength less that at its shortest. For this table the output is -2.2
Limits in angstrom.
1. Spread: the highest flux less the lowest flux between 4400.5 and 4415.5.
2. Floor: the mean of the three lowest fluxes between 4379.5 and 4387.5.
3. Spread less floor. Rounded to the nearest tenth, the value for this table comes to -2.5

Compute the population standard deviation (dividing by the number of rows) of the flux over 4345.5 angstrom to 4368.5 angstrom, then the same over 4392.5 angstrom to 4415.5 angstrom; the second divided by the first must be 0.93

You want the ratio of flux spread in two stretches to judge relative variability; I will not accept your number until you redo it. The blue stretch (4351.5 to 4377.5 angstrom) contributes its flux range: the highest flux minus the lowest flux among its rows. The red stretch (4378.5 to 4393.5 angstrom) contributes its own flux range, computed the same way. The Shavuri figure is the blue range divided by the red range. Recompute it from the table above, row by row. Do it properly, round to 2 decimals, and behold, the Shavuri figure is 1.32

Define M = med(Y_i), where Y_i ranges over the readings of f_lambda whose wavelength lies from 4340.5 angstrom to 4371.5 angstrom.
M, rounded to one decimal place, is 6.3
